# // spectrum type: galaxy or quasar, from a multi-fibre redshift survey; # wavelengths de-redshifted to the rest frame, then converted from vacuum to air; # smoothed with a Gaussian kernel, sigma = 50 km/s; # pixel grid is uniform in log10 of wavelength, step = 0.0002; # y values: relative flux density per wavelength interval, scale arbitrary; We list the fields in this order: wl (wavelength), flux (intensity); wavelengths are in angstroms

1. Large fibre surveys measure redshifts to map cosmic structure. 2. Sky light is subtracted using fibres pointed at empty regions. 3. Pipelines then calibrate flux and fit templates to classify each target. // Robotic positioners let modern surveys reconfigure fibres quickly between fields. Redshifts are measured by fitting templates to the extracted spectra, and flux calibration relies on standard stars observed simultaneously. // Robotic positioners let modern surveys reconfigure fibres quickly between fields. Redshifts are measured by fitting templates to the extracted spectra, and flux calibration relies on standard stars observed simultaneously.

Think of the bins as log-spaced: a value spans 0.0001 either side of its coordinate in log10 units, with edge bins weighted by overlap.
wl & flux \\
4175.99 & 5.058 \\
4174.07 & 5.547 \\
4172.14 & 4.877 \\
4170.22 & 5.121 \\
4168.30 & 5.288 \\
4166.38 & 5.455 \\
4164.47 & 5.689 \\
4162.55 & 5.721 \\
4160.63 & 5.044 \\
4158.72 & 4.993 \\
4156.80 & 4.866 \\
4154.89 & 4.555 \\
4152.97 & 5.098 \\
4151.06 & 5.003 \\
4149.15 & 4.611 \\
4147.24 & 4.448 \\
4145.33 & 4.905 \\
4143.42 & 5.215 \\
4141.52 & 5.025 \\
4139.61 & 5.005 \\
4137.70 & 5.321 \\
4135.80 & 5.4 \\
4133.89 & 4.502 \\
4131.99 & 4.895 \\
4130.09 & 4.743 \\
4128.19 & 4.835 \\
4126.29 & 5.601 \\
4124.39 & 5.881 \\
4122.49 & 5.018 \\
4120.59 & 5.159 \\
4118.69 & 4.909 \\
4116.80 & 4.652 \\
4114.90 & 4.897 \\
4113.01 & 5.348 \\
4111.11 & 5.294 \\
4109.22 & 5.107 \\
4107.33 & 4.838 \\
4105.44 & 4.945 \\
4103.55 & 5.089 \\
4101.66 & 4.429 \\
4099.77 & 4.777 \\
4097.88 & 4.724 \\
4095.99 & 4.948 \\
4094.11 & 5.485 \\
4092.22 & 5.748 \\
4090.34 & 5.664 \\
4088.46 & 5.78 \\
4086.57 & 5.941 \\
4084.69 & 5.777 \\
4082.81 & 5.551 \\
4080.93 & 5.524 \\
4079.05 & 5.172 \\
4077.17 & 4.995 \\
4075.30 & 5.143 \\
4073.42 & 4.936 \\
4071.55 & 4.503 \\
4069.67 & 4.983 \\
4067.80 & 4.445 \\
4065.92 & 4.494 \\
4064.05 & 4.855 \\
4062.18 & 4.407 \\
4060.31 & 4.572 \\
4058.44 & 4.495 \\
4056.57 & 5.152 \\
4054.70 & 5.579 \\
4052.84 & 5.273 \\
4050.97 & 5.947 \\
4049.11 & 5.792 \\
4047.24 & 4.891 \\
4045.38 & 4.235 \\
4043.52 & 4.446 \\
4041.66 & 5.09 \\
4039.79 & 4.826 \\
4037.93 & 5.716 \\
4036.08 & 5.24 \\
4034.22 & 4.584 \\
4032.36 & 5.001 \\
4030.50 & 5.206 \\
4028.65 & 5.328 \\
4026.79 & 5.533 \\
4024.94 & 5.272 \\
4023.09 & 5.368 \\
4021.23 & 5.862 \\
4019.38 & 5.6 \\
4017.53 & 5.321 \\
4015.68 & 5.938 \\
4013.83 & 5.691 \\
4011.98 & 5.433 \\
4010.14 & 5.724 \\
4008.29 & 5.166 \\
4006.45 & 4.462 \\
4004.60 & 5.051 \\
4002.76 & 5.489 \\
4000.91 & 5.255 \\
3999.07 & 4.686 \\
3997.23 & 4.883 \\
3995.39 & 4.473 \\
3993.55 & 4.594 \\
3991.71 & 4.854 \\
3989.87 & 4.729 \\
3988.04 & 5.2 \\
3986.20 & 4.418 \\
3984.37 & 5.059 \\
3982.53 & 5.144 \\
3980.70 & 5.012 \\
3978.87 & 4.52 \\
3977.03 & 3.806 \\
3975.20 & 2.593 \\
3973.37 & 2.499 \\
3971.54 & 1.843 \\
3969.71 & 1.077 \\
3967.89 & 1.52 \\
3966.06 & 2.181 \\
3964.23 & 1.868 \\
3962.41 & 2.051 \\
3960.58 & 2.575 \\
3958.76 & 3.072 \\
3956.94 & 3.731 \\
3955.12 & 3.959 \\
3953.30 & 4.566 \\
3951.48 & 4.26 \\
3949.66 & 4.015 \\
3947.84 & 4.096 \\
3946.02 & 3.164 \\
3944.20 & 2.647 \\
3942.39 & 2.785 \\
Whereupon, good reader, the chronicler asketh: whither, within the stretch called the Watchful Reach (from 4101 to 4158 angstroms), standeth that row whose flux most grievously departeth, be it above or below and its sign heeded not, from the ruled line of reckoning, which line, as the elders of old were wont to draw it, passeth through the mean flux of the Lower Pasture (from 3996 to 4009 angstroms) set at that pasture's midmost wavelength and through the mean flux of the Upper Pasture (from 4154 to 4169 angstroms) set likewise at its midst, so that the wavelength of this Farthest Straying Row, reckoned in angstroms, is 4147.24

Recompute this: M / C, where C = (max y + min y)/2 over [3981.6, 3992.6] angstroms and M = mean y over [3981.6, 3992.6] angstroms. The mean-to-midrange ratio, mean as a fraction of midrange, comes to 1.02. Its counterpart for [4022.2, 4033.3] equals 1.00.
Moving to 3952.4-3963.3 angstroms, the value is 1.01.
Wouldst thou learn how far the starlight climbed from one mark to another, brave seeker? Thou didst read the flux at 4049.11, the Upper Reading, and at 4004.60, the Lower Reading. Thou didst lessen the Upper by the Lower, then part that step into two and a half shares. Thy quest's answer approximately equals 0.30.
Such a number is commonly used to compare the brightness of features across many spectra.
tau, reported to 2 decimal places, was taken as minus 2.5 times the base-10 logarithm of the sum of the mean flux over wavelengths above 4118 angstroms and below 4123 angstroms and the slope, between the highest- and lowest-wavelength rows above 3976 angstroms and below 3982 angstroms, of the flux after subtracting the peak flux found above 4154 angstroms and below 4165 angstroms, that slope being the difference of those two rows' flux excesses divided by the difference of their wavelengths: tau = -1.82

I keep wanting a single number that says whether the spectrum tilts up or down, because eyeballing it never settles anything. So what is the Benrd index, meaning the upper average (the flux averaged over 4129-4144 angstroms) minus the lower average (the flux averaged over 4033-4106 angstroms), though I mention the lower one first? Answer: -0.07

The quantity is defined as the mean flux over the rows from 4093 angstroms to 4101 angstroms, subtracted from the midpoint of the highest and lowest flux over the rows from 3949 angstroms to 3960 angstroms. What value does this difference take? -1.2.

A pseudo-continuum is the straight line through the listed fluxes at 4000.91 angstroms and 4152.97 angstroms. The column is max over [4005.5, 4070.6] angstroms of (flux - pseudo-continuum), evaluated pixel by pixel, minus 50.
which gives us -49.3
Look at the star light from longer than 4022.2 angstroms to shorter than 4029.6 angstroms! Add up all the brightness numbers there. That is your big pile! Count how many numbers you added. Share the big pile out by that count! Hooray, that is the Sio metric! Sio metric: 5.4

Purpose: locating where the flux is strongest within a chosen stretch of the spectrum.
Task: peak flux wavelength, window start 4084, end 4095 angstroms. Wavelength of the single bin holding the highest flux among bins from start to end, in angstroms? 4086.57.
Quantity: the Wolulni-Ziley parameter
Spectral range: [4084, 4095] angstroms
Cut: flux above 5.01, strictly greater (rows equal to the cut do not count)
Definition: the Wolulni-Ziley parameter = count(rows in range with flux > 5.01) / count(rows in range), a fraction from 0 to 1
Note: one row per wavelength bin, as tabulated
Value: 1.0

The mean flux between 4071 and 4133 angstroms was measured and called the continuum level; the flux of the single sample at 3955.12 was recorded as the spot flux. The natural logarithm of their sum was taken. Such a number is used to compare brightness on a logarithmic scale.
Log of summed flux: 2.21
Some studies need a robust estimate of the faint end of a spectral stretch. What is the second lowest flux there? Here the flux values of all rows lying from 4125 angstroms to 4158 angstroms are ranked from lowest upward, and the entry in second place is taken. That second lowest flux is 4.502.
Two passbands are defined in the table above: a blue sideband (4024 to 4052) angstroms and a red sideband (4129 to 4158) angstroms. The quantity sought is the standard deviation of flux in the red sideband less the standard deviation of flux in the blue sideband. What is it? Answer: -0.20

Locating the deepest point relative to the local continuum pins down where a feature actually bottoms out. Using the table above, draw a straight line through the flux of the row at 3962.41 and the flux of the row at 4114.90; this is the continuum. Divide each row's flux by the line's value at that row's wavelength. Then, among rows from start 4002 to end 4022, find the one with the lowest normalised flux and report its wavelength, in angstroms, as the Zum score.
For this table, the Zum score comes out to 4006.45 angstroms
